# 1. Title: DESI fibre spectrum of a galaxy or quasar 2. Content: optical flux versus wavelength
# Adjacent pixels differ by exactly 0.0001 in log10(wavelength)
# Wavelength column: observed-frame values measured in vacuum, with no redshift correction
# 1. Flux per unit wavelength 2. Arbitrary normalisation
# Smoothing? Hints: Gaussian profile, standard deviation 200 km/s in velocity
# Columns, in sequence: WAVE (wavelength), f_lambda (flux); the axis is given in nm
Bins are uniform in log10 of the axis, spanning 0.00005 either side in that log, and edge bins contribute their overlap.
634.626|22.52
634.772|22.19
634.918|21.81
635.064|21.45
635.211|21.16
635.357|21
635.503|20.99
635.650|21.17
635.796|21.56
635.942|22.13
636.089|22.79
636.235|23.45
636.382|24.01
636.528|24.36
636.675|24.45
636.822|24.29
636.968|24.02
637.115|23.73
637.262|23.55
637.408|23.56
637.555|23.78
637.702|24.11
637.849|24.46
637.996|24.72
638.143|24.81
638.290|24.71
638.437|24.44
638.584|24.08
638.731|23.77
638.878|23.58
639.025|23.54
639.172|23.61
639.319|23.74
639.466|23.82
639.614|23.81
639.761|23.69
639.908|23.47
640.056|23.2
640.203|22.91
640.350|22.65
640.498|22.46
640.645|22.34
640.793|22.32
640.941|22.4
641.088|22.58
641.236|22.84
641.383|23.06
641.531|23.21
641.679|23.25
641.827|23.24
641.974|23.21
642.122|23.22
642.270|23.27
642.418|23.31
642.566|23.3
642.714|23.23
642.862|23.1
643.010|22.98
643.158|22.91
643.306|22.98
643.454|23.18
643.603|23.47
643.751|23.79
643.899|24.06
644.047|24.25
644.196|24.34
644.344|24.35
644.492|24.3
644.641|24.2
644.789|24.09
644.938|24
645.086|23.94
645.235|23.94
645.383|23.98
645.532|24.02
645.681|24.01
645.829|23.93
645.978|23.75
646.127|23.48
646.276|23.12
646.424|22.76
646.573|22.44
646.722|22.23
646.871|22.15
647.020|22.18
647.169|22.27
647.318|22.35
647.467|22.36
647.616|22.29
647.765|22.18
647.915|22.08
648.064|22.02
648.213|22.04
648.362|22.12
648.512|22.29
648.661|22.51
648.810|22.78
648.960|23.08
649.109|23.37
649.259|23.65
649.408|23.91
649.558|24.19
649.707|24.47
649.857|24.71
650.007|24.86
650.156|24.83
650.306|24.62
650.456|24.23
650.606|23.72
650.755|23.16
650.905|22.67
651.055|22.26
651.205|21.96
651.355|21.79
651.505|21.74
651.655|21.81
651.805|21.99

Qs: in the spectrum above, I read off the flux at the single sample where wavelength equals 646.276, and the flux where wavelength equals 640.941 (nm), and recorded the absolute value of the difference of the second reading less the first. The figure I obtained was 0.72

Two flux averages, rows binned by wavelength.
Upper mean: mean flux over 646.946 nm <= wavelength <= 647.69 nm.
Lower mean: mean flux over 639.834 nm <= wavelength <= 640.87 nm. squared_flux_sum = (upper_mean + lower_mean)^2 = 2030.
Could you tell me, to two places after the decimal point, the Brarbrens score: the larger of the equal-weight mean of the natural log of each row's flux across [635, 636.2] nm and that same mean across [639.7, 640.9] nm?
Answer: 3.13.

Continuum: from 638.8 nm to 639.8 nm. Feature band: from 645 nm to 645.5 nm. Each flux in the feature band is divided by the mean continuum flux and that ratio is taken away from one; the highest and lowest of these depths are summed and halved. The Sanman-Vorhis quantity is -0.01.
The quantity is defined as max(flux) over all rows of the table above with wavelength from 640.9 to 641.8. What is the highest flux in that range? 23.25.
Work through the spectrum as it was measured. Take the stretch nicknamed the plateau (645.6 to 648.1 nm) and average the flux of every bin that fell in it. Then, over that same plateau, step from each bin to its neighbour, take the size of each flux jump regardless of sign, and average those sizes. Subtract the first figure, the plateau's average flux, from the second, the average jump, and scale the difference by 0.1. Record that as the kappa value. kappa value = -2.25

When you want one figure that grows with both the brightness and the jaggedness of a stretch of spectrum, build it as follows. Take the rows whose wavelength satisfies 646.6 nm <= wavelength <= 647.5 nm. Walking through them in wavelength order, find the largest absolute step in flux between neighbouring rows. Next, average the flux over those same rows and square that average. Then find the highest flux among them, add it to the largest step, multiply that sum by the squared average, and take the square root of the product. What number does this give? 105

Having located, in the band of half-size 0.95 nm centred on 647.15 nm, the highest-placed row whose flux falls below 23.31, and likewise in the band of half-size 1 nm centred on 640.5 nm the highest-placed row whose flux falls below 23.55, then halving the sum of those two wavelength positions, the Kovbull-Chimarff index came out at 644.72 nm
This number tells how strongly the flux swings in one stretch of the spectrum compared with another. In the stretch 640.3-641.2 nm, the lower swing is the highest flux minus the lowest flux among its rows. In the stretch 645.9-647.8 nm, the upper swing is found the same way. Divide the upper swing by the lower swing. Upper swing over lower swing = 4.8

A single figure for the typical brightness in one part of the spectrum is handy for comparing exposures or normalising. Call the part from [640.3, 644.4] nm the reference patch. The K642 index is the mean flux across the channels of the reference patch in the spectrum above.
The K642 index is 23.2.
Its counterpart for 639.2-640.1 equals 23.6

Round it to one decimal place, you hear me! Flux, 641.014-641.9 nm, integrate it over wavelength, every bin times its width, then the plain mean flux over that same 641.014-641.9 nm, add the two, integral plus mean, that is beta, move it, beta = 43.4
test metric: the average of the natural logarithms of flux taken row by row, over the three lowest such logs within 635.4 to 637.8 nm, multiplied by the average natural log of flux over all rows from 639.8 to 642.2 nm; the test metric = 9.57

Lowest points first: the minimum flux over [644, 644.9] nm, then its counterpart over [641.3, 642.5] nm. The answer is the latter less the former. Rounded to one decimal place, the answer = -1.0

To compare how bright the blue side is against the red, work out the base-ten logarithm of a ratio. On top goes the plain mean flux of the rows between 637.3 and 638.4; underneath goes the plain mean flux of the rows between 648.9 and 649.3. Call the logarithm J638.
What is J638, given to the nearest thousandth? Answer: 0.017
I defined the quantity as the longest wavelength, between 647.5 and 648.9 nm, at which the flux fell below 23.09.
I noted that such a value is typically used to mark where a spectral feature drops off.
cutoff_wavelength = 648.810 nm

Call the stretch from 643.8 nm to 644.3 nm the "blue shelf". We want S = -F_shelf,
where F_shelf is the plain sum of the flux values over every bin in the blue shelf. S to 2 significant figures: -73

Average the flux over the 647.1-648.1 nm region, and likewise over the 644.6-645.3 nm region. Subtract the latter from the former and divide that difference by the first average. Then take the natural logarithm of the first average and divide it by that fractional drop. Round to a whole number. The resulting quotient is -38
